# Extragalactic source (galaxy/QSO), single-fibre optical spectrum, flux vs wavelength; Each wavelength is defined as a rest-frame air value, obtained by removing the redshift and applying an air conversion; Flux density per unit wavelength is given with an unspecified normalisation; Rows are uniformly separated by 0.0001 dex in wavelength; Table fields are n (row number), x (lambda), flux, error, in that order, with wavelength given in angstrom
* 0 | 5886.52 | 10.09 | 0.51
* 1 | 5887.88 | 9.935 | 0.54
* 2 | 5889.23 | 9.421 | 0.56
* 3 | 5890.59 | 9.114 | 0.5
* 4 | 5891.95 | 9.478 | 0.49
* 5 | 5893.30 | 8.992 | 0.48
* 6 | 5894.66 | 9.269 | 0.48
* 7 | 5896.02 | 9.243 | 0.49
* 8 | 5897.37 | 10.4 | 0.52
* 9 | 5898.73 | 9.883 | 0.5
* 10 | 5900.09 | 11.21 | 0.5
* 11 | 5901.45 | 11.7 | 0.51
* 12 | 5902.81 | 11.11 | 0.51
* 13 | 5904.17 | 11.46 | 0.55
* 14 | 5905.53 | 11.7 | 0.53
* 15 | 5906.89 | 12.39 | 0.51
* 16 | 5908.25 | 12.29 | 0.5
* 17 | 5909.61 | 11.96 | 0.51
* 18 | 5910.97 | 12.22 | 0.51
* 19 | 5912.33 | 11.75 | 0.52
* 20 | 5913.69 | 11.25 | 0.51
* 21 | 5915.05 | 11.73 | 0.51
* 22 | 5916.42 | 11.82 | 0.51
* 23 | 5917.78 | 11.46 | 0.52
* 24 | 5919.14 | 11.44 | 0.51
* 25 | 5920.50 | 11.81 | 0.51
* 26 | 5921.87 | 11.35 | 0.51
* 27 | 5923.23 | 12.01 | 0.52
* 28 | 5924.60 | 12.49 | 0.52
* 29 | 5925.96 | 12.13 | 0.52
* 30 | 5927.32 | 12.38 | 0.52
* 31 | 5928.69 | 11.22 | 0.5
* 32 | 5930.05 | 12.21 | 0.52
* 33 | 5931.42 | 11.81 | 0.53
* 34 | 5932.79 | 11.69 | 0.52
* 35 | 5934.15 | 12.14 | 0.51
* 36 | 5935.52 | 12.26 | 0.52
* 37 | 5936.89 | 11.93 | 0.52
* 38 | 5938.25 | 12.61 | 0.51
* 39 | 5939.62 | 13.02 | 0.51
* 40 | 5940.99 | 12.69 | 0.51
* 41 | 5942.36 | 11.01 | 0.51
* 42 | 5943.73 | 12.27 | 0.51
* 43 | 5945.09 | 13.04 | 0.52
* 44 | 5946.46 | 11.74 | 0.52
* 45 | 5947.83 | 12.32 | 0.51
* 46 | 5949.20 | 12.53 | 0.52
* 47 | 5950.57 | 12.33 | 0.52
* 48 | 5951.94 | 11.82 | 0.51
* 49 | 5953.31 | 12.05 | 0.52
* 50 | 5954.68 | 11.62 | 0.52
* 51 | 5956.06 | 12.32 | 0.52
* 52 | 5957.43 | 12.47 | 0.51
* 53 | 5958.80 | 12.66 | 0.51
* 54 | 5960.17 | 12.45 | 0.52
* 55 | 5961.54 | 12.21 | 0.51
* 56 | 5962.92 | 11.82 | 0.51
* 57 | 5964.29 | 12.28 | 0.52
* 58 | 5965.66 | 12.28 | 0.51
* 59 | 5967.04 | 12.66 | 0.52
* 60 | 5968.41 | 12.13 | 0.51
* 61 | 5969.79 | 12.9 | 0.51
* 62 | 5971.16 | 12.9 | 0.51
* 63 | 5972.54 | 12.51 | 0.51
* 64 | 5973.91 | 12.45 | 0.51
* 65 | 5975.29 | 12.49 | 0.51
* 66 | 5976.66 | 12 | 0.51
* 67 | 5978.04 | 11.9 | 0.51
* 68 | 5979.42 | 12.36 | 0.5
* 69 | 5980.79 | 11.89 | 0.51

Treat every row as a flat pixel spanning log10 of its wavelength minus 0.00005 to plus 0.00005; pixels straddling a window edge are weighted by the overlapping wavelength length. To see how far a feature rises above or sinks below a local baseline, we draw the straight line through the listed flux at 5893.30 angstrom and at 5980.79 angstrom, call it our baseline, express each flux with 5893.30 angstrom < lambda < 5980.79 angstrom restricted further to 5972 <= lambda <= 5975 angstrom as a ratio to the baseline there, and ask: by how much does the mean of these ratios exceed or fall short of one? 0.072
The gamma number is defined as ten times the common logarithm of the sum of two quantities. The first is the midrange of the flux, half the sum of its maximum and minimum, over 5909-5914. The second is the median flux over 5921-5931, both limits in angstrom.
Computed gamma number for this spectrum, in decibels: 13.8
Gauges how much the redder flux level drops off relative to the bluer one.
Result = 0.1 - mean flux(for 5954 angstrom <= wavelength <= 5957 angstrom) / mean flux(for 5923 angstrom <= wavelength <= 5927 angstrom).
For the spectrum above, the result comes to -0.88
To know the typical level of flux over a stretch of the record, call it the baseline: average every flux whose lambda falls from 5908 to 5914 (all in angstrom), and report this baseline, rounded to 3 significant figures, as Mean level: 11.9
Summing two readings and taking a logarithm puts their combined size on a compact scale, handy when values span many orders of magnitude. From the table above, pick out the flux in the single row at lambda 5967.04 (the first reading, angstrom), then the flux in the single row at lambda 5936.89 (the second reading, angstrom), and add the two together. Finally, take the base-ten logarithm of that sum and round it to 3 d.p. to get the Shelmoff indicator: 1.391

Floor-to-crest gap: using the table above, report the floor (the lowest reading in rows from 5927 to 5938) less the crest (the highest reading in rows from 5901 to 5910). -1.2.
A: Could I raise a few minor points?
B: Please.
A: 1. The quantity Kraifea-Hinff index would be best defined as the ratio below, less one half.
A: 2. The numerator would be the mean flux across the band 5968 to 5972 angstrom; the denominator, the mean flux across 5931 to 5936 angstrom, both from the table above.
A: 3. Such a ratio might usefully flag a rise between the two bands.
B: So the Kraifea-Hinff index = 0.56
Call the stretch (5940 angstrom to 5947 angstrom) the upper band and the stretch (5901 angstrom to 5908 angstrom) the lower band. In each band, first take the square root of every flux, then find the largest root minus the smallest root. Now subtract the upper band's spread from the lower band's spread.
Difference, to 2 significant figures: -0.11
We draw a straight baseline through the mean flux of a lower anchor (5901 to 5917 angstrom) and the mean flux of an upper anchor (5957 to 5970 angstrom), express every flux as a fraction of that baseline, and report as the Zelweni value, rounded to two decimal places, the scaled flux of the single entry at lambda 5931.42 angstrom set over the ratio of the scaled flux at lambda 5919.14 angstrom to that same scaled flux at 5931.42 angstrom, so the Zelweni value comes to 1.00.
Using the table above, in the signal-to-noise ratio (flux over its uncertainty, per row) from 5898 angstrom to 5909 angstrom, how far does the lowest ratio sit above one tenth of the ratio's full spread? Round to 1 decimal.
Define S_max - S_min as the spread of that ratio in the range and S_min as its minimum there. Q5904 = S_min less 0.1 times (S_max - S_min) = 19.3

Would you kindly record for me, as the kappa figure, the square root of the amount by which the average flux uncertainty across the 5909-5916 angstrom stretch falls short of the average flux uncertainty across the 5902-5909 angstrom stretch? 0.089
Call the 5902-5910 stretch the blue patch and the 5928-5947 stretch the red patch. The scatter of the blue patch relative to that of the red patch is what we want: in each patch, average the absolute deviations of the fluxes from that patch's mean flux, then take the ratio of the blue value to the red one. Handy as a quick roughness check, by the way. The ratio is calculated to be 0.8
